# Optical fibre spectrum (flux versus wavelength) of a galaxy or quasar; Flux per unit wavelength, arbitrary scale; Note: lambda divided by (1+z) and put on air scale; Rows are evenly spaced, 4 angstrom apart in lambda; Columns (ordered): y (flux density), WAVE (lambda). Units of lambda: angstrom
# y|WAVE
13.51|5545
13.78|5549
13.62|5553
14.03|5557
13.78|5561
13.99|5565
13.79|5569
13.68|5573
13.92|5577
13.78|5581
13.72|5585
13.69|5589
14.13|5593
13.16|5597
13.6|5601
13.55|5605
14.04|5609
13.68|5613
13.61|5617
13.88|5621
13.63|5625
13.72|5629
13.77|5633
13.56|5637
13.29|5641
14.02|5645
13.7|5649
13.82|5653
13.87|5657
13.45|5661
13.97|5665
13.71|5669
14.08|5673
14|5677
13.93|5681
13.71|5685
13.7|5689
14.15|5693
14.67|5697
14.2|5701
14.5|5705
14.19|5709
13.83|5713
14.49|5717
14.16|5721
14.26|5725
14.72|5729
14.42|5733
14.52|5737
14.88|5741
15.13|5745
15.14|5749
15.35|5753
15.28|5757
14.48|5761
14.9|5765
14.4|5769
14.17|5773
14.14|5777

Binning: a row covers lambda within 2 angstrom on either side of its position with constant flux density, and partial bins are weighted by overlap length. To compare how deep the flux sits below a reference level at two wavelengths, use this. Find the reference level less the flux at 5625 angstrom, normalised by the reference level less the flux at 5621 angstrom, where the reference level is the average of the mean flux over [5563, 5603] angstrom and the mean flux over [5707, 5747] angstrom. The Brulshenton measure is 2.1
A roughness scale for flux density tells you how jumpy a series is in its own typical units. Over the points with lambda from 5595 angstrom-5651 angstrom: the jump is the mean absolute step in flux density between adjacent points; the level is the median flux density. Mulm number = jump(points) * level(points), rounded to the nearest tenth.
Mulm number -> 3.8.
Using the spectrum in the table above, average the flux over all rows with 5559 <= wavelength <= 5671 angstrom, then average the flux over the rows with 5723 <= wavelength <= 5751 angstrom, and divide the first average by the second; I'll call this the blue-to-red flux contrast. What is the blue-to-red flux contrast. 0.93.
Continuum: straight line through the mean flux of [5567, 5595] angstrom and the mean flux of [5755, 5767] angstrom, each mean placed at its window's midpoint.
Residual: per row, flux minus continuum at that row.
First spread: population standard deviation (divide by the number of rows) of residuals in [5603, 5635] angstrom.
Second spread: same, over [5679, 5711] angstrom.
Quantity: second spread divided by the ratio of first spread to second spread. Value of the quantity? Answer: 0.53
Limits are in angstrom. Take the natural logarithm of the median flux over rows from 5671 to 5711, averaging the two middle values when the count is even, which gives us 2.65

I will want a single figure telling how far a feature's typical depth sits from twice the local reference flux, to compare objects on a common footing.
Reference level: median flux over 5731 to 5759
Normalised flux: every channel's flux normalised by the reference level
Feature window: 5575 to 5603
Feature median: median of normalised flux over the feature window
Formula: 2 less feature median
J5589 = 1.09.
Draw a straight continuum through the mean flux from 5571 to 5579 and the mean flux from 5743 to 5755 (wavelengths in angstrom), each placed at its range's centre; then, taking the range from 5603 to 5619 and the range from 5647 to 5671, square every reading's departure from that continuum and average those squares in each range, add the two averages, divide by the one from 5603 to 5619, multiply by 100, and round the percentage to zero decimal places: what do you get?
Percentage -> 415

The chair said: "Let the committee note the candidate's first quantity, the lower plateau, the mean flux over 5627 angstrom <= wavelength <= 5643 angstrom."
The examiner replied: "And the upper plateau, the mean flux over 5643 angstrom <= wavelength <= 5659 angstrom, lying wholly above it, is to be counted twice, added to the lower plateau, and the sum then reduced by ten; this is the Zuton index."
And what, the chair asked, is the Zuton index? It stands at 31.3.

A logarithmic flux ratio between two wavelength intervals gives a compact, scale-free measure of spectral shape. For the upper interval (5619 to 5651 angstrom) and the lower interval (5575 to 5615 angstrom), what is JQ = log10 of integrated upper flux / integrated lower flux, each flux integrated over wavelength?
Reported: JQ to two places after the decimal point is -0.10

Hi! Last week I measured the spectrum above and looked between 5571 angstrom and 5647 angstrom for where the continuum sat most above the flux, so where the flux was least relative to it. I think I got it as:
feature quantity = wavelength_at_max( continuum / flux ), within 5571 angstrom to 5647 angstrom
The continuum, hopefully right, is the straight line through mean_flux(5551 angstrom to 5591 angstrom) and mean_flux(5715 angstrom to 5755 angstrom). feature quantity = 5641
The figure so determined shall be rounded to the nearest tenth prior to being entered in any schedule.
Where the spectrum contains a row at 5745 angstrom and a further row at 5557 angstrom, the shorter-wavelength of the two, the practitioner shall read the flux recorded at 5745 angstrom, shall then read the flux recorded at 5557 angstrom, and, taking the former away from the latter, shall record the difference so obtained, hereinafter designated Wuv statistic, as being -1.1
